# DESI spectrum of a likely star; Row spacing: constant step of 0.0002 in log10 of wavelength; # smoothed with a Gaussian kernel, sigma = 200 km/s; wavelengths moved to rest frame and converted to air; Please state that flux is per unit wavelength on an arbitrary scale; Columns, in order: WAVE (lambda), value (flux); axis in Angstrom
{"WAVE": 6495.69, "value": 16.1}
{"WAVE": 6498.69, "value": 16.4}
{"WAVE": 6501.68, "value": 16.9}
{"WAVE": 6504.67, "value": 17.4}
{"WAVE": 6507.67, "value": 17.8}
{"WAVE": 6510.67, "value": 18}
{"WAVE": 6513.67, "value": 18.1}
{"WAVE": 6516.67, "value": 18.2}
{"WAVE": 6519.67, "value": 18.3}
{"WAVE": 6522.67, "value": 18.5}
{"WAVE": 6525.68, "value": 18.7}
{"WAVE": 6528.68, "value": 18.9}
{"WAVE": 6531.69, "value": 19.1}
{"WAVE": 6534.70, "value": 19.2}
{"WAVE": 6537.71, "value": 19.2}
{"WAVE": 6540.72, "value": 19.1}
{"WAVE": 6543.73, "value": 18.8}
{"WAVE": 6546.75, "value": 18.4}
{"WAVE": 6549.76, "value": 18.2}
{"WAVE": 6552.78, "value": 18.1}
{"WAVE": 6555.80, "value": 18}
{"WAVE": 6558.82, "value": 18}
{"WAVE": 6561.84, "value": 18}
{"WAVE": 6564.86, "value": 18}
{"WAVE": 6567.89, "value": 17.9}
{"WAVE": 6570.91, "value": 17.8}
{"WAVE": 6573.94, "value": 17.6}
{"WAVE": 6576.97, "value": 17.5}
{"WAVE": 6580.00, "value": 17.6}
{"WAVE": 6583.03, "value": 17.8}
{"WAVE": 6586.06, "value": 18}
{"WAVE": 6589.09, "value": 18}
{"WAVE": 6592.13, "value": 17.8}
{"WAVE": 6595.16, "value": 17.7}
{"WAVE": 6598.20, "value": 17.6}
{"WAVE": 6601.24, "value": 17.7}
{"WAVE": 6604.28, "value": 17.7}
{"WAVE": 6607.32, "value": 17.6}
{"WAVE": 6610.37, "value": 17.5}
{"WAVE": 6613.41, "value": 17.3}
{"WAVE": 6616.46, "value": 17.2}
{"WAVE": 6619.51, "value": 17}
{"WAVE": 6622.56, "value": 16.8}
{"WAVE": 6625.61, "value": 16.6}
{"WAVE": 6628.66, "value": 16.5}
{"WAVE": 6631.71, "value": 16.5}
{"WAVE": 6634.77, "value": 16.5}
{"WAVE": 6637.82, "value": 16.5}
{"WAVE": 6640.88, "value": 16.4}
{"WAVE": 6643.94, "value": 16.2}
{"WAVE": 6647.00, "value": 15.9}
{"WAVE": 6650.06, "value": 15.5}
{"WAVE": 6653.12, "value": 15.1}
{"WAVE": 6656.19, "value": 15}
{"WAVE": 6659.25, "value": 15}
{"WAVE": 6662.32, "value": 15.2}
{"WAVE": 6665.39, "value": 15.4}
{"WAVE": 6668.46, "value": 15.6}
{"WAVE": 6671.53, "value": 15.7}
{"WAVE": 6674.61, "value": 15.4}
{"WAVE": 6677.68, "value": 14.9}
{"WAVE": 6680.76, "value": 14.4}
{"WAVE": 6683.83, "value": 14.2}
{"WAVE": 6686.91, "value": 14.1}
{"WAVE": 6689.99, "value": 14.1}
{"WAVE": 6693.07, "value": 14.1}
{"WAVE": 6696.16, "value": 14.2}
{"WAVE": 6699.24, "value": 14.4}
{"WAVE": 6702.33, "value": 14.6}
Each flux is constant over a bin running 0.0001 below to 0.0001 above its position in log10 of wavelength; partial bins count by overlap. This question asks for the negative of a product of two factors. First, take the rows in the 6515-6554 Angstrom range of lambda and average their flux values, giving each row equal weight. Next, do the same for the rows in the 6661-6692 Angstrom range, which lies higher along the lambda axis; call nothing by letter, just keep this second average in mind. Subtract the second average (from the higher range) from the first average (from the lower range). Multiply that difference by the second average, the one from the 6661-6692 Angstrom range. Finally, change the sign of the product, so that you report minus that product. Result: -56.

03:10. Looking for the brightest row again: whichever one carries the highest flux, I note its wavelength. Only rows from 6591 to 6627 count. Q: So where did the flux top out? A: 6592.13 Angstrom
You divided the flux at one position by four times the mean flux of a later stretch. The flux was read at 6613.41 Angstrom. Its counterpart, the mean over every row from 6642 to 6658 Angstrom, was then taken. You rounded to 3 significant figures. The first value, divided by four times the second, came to 0.278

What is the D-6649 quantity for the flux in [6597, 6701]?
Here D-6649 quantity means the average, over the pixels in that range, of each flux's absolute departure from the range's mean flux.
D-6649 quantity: 1.04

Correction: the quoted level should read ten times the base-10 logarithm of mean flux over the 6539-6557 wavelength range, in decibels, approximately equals 12.7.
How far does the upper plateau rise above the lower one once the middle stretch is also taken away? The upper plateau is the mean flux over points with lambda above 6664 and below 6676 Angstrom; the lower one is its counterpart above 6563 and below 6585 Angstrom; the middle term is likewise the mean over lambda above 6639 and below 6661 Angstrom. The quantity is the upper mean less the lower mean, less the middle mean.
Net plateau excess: -17.8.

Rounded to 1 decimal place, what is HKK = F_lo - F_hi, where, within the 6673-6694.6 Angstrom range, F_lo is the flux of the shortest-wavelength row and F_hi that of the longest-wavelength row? 1.3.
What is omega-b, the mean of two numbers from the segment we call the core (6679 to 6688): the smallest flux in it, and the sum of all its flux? 28.4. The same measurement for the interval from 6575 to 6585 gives 35.2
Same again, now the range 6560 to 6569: 35.9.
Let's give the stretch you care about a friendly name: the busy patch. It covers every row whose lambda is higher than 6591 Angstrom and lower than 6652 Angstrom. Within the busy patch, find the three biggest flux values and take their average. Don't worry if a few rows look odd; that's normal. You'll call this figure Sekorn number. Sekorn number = 18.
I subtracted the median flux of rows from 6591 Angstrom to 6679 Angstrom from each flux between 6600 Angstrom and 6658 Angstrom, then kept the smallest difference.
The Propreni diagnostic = -1.5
